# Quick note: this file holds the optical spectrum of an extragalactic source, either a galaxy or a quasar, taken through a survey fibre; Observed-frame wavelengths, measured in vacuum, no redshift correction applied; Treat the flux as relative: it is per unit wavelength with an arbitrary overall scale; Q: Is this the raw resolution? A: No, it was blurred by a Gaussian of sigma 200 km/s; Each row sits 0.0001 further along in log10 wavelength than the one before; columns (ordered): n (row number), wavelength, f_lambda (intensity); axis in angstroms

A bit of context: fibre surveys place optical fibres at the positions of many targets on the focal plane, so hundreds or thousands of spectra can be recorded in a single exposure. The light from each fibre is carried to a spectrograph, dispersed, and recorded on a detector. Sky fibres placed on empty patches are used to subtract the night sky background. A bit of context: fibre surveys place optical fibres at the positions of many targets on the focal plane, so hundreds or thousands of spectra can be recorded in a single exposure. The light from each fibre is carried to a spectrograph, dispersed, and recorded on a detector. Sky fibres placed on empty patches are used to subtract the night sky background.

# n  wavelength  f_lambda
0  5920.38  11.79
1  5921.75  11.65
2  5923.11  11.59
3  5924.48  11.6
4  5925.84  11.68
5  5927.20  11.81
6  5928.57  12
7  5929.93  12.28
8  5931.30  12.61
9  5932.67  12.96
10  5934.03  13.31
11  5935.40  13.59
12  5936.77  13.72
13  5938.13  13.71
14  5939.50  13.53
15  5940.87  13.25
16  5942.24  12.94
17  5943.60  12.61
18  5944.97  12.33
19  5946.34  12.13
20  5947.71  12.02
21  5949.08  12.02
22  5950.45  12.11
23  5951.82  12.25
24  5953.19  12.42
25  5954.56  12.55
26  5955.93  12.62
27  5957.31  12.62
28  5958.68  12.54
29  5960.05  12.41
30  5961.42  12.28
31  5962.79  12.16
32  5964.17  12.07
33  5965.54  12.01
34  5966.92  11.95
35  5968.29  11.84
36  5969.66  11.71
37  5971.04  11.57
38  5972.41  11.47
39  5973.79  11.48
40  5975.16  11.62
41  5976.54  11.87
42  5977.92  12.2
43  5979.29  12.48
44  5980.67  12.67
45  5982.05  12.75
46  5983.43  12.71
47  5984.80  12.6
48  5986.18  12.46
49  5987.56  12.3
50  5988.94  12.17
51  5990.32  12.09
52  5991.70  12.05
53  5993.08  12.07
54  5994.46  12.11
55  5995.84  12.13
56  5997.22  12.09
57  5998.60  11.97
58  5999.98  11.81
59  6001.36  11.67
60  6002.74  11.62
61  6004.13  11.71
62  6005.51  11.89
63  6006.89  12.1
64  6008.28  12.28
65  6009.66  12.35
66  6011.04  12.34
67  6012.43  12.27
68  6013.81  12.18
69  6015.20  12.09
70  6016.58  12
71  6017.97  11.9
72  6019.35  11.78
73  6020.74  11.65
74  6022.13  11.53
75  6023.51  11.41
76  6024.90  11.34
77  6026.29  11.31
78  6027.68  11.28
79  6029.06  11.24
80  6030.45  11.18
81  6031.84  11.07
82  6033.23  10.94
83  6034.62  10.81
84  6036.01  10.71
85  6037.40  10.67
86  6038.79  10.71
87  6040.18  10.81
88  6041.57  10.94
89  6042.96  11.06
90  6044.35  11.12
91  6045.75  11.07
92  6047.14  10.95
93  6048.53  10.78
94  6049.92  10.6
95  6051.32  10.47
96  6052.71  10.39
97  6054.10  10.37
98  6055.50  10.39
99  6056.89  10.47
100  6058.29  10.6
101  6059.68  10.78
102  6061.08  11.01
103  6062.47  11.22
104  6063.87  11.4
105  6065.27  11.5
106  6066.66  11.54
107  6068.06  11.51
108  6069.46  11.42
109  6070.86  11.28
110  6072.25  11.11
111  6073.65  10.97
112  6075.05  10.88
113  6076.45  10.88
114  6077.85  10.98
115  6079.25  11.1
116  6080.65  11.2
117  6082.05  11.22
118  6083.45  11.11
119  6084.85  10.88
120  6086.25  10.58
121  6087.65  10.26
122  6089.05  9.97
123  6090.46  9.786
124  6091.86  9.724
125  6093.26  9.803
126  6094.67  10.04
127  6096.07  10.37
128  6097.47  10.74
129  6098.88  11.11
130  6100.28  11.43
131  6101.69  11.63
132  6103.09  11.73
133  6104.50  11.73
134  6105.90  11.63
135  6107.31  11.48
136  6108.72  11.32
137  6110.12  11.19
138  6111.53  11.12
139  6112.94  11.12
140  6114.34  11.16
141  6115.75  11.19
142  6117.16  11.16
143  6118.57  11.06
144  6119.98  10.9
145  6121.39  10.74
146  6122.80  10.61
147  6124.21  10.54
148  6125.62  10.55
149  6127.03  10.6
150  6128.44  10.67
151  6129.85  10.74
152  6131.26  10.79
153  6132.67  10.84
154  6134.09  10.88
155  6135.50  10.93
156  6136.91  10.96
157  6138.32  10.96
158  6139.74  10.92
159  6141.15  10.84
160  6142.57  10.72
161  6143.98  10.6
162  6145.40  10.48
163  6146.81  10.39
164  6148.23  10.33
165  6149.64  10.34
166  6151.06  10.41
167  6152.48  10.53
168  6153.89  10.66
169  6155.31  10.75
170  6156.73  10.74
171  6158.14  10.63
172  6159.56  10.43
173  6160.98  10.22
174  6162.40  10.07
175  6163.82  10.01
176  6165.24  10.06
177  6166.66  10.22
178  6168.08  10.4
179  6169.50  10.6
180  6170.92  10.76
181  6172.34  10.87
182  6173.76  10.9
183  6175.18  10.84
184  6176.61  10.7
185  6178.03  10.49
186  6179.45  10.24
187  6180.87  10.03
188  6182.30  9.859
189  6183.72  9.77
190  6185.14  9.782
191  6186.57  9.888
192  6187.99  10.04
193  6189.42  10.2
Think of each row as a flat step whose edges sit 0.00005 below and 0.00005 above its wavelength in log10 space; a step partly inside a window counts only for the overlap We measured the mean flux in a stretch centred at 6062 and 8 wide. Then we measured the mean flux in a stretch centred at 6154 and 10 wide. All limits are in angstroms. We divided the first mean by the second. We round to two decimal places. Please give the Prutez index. 1.05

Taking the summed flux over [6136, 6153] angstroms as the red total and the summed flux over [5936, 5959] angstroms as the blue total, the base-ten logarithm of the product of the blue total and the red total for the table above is 4.4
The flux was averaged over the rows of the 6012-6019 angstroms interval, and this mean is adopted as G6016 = 12.1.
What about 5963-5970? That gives 11.9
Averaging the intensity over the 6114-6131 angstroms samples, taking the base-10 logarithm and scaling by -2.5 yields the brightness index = -2.59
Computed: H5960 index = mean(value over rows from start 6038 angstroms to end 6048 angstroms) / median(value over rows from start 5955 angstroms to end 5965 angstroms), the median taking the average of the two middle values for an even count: 0.882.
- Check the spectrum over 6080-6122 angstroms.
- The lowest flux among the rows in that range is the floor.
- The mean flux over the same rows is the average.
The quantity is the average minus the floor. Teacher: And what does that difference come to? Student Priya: 1.2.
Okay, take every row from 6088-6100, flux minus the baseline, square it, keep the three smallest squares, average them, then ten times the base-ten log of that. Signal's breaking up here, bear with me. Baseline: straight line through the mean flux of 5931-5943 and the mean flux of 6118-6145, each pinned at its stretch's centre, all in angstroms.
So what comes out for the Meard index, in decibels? -5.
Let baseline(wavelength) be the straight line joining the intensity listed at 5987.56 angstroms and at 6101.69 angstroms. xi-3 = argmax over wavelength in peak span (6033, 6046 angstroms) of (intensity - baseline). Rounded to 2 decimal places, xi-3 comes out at 6044.35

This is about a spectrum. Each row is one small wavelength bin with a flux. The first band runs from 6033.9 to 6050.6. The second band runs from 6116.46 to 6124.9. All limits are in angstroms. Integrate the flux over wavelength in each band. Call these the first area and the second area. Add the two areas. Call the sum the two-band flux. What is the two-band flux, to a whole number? 273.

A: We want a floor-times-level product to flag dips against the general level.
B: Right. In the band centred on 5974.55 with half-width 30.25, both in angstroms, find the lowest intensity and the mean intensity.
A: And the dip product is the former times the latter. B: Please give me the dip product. 139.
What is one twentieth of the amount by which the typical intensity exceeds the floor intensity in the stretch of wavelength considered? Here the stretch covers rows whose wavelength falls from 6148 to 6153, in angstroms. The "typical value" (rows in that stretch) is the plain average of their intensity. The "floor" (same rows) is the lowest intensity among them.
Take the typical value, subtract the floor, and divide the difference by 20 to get 0.0036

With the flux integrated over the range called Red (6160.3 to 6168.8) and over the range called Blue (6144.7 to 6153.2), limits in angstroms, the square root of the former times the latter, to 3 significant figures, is 87.5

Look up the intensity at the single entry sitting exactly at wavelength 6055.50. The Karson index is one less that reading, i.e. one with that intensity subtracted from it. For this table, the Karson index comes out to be -9.4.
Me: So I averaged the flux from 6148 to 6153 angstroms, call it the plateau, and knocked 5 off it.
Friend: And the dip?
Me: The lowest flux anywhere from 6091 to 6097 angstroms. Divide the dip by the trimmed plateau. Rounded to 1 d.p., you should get 1.8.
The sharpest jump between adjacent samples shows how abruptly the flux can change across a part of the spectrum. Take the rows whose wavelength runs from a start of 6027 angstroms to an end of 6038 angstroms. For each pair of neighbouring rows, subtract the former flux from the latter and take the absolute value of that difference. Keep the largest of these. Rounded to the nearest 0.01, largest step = 0.13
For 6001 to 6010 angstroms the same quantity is 0.21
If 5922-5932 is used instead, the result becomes 0.33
